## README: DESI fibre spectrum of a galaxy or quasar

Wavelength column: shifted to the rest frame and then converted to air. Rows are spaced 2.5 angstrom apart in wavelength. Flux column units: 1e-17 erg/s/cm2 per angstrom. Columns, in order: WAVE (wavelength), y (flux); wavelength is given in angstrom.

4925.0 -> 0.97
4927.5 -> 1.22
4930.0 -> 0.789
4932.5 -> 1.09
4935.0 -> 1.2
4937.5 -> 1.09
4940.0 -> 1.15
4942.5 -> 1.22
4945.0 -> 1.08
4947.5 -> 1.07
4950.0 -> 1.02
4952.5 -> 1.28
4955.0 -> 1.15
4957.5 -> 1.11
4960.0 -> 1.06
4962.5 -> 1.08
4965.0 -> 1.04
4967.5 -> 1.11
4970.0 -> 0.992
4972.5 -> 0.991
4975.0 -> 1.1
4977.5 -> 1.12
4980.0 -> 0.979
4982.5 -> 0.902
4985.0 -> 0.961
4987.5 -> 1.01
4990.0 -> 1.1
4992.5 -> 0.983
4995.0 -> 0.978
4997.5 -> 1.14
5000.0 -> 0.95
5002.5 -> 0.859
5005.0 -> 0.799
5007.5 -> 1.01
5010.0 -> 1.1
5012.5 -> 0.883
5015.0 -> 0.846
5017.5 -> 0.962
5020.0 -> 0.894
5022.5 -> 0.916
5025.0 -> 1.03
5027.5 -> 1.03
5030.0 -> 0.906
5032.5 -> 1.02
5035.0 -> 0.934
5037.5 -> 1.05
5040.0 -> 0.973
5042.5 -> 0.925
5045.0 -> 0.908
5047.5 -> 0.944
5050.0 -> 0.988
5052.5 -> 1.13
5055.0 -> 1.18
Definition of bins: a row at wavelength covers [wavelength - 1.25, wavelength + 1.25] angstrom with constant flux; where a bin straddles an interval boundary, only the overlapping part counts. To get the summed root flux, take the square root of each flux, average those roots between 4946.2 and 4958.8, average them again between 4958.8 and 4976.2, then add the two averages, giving 2.086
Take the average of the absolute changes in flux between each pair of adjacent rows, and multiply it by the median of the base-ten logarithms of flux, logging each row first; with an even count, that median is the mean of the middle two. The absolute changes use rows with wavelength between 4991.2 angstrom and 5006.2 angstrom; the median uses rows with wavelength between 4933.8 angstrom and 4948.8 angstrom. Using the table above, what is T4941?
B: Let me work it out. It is 0.0050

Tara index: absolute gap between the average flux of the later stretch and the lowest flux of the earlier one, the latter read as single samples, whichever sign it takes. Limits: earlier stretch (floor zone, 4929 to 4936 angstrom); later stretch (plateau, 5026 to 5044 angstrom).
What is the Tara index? 0.19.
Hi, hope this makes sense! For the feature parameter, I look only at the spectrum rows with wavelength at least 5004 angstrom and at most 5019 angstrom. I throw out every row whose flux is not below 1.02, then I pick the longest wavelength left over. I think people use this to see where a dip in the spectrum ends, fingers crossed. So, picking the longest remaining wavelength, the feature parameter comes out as 5017.5 angstrom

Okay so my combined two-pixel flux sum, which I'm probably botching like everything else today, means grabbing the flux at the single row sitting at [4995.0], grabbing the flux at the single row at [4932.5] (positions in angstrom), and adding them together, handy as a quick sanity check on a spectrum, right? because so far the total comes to 2.07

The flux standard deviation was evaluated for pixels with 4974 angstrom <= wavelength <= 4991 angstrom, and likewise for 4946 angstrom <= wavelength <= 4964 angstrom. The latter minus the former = 0.002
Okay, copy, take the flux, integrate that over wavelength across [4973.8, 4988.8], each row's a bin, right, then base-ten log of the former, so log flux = 1.18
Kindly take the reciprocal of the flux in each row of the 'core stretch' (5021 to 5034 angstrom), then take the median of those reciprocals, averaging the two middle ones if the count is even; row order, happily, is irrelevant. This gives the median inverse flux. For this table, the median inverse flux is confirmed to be 0.98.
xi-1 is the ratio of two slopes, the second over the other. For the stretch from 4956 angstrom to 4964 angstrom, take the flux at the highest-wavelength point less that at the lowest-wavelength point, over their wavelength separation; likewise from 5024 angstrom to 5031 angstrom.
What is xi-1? 4.1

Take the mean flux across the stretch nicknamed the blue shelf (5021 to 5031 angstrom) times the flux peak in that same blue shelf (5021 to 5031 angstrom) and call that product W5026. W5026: 1.00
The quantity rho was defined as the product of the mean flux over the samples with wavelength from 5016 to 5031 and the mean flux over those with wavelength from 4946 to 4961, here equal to 1.07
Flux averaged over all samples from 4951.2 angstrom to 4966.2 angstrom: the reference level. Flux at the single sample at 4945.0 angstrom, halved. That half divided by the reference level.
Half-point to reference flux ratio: 0.482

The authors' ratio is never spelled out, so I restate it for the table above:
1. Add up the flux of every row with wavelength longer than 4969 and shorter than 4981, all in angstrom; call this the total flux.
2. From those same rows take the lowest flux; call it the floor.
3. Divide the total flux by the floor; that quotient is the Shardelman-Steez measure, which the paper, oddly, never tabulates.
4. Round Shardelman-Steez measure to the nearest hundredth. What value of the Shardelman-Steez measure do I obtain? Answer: 5.29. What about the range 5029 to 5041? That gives 5.39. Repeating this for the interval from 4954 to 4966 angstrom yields 5.23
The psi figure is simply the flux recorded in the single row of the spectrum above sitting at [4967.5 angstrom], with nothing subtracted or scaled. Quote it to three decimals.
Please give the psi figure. 1.110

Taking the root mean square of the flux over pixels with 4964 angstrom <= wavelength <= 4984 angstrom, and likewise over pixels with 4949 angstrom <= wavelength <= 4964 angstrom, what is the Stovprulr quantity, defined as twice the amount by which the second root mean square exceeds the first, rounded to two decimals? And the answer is 0.18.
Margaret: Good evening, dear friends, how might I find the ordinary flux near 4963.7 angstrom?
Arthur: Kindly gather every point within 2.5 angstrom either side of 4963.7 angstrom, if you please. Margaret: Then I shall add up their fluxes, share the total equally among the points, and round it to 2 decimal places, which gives 1.06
